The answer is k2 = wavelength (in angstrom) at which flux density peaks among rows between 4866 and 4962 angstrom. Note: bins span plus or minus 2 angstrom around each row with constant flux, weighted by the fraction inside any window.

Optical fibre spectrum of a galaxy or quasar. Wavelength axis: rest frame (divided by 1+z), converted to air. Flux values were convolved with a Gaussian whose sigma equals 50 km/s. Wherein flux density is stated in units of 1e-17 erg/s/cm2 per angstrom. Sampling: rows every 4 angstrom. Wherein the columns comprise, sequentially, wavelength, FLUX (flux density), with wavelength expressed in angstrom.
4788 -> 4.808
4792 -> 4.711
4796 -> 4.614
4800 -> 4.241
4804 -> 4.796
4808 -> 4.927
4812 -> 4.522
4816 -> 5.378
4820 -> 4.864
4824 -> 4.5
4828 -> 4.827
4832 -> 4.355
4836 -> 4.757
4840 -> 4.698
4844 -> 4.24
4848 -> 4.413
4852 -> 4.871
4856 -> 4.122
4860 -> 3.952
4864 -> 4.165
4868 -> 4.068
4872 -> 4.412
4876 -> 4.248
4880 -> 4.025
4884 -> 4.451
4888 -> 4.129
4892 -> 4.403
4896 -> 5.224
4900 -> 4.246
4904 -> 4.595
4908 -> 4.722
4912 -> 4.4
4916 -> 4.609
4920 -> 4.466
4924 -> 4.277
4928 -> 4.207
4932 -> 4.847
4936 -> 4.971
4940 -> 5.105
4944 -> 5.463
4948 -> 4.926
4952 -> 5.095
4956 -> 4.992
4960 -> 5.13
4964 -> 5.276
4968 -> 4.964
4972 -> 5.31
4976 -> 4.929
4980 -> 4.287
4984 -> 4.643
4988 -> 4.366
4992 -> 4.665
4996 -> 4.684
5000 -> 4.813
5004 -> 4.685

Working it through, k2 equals 4944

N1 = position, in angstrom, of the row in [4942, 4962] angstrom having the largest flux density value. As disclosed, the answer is 4944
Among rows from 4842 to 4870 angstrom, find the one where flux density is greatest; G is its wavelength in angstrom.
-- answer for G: 4852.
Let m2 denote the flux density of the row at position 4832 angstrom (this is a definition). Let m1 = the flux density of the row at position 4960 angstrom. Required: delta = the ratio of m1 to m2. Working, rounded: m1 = 5.13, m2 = 4.355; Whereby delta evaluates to 1.18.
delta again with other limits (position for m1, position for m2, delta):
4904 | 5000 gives 0.95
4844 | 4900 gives 1.00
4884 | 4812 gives 0.98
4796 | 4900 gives 1.09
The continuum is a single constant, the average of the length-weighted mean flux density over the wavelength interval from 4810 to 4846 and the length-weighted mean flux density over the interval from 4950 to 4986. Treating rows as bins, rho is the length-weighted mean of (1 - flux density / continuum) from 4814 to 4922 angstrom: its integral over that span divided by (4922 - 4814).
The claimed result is 0.07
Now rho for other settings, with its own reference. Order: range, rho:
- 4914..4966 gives -0.01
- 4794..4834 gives 0.02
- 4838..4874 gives 0.10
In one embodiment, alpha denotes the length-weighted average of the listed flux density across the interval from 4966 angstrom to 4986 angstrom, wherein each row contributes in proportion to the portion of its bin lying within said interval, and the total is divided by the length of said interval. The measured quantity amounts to 4.83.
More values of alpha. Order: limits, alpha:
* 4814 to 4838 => 4.78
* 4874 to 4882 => 4.14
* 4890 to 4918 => 4.60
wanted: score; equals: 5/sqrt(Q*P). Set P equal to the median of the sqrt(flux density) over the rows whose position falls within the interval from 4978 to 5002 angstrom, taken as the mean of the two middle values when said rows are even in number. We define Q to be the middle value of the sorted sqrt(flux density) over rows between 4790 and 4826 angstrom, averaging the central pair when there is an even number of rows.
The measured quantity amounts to 2.311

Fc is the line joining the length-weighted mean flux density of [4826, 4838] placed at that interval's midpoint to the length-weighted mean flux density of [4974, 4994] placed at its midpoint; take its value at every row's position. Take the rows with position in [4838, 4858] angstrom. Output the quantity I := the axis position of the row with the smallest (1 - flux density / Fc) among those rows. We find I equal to 4852 angstrom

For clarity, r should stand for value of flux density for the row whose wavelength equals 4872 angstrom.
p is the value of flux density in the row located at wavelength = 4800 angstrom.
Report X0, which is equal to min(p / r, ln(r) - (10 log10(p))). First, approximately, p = 4.241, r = 4.412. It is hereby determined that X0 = -4.79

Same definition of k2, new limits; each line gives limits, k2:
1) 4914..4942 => 4940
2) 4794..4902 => 4816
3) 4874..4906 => 4896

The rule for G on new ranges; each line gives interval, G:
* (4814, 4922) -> 4816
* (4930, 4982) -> 4944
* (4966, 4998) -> 4972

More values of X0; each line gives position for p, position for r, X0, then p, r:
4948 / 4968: -5.32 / 4.926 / 4.964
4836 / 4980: -5.32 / 4.757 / 4.287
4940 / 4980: -5.62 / 5.105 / 4.287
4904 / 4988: -5.15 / 4.595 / 4.366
